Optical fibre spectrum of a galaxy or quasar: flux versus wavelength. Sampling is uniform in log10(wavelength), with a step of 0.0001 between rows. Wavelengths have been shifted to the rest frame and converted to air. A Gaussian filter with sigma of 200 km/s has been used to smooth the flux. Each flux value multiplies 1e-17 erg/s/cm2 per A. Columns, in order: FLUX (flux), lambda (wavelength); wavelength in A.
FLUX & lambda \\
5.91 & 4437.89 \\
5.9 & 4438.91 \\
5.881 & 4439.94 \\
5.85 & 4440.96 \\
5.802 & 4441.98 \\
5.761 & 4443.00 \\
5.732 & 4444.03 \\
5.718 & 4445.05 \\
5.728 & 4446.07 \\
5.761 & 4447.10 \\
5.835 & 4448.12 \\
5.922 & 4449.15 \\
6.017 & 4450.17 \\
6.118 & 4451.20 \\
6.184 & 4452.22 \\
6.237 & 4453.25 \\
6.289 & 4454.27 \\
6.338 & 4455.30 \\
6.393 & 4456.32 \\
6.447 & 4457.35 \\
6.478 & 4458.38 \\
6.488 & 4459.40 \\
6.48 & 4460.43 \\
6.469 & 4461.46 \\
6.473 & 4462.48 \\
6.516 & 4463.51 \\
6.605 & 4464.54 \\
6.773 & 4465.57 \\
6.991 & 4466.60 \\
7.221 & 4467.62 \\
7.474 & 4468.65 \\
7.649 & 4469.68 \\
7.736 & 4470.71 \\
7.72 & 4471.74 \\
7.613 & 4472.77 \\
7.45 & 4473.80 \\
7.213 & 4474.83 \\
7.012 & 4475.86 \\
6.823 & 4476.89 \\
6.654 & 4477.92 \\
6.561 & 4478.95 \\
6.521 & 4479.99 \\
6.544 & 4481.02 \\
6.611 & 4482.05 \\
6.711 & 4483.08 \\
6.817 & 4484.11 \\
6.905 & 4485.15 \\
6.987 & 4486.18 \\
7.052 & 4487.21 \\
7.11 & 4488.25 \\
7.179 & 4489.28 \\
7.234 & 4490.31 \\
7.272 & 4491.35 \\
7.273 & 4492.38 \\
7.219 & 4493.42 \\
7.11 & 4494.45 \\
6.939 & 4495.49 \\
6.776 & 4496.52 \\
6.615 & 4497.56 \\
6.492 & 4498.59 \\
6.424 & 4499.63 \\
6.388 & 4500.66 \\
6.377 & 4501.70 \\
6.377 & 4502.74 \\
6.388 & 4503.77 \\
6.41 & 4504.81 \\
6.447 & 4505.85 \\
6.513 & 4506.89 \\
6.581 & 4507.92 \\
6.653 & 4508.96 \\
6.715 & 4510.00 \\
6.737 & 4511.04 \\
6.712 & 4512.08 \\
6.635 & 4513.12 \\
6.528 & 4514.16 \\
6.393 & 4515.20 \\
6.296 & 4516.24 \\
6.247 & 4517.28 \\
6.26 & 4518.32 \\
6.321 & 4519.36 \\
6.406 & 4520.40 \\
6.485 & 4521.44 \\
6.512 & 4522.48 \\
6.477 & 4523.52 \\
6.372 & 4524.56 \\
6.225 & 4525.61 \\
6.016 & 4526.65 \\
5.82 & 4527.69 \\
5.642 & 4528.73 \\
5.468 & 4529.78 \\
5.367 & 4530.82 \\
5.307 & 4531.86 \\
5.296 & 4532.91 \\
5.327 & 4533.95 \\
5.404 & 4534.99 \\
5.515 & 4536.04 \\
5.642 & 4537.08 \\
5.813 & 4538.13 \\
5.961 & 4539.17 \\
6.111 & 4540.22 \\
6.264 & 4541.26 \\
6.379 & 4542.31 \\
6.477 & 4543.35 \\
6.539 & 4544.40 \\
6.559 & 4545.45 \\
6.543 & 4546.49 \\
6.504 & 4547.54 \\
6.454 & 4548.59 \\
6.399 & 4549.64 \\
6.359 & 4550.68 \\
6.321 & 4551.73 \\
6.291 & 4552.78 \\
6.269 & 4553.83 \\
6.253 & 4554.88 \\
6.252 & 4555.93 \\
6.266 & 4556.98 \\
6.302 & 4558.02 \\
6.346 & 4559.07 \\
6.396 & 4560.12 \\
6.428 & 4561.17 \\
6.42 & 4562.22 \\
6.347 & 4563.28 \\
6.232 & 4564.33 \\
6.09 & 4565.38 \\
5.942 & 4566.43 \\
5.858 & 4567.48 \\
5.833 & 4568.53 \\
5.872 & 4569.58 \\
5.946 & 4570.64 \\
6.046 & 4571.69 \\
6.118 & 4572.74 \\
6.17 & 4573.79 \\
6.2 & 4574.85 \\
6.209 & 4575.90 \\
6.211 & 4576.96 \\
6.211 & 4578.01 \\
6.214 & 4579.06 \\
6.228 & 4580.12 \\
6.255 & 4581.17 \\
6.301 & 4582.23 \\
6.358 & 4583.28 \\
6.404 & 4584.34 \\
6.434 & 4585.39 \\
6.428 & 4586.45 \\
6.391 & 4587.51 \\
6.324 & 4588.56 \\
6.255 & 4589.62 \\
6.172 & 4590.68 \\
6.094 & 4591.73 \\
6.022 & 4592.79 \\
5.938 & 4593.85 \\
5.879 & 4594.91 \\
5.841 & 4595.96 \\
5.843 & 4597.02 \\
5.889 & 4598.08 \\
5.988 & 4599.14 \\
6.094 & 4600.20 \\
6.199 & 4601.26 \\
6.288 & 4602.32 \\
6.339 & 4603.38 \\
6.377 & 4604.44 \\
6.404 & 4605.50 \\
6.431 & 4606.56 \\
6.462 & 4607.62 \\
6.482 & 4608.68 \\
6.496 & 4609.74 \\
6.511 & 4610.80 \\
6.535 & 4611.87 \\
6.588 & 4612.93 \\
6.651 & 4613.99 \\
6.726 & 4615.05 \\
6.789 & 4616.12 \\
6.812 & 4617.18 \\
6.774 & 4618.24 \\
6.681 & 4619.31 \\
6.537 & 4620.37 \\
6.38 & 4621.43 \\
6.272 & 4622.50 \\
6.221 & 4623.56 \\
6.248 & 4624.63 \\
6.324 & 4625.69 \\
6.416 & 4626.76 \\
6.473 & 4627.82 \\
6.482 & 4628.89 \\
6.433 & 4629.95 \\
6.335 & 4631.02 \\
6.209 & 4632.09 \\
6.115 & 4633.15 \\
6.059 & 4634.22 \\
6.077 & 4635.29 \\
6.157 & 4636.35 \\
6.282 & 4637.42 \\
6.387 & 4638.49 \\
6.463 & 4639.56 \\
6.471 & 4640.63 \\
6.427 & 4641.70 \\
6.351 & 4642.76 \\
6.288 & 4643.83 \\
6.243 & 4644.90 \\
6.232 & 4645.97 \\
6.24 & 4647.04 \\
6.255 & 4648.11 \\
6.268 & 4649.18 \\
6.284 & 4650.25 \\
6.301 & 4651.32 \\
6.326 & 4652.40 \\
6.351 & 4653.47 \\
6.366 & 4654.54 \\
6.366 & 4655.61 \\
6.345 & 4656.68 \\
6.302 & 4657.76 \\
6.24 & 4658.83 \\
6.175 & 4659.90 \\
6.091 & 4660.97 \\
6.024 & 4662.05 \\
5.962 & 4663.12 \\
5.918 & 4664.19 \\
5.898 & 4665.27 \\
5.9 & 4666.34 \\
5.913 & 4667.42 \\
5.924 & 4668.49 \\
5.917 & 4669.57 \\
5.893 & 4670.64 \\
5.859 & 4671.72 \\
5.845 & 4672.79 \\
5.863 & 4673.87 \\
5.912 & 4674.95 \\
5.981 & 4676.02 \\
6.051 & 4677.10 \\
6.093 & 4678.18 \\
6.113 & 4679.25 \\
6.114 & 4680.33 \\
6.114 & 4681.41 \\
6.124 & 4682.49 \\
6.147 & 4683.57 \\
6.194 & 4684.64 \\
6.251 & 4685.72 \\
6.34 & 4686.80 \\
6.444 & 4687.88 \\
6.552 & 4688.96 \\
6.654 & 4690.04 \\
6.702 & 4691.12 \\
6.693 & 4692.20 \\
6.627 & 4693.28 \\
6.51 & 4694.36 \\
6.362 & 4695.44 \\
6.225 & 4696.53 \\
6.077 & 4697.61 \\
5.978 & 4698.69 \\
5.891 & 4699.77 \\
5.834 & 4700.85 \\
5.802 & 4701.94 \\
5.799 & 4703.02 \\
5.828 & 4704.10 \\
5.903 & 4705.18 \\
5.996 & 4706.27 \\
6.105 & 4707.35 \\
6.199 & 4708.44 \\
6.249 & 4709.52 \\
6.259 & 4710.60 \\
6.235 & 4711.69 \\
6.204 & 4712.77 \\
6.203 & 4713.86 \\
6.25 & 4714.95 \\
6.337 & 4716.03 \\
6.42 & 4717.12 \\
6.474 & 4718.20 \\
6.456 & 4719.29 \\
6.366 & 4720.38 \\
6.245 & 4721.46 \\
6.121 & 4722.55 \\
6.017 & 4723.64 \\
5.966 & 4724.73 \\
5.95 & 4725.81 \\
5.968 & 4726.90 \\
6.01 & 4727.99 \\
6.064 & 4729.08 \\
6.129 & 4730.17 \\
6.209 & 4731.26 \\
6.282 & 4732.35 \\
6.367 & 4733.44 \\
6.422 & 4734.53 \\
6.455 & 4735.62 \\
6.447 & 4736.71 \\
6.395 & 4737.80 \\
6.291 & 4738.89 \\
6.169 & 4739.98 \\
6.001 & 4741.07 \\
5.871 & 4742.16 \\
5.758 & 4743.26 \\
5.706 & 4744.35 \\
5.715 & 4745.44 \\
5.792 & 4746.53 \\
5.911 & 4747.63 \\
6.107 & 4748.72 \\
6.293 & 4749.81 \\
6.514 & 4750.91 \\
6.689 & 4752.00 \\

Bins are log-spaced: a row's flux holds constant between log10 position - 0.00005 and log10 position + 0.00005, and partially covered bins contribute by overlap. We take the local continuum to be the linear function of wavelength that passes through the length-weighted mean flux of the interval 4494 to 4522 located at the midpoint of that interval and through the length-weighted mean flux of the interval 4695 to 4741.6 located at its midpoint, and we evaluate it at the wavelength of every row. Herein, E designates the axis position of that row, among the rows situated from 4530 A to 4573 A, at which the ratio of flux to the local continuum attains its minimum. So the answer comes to 4532.91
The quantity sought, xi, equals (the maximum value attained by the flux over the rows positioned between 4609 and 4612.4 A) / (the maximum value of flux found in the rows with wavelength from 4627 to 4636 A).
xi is 1.008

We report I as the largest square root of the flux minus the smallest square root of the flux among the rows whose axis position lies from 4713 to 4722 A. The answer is 0.05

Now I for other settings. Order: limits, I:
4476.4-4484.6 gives 0.06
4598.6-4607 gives 0.09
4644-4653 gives 0.02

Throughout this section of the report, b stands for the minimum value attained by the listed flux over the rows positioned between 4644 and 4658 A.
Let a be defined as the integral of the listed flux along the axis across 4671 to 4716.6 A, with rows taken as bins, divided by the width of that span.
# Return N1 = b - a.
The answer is 0.07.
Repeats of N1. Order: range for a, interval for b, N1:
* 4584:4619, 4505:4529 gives -0.69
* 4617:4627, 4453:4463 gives -0.22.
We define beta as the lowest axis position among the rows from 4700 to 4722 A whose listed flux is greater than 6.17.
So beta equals 4708.44 A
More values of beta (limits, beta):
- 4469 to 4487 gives 4469.68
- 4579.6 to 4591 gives 4580.12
